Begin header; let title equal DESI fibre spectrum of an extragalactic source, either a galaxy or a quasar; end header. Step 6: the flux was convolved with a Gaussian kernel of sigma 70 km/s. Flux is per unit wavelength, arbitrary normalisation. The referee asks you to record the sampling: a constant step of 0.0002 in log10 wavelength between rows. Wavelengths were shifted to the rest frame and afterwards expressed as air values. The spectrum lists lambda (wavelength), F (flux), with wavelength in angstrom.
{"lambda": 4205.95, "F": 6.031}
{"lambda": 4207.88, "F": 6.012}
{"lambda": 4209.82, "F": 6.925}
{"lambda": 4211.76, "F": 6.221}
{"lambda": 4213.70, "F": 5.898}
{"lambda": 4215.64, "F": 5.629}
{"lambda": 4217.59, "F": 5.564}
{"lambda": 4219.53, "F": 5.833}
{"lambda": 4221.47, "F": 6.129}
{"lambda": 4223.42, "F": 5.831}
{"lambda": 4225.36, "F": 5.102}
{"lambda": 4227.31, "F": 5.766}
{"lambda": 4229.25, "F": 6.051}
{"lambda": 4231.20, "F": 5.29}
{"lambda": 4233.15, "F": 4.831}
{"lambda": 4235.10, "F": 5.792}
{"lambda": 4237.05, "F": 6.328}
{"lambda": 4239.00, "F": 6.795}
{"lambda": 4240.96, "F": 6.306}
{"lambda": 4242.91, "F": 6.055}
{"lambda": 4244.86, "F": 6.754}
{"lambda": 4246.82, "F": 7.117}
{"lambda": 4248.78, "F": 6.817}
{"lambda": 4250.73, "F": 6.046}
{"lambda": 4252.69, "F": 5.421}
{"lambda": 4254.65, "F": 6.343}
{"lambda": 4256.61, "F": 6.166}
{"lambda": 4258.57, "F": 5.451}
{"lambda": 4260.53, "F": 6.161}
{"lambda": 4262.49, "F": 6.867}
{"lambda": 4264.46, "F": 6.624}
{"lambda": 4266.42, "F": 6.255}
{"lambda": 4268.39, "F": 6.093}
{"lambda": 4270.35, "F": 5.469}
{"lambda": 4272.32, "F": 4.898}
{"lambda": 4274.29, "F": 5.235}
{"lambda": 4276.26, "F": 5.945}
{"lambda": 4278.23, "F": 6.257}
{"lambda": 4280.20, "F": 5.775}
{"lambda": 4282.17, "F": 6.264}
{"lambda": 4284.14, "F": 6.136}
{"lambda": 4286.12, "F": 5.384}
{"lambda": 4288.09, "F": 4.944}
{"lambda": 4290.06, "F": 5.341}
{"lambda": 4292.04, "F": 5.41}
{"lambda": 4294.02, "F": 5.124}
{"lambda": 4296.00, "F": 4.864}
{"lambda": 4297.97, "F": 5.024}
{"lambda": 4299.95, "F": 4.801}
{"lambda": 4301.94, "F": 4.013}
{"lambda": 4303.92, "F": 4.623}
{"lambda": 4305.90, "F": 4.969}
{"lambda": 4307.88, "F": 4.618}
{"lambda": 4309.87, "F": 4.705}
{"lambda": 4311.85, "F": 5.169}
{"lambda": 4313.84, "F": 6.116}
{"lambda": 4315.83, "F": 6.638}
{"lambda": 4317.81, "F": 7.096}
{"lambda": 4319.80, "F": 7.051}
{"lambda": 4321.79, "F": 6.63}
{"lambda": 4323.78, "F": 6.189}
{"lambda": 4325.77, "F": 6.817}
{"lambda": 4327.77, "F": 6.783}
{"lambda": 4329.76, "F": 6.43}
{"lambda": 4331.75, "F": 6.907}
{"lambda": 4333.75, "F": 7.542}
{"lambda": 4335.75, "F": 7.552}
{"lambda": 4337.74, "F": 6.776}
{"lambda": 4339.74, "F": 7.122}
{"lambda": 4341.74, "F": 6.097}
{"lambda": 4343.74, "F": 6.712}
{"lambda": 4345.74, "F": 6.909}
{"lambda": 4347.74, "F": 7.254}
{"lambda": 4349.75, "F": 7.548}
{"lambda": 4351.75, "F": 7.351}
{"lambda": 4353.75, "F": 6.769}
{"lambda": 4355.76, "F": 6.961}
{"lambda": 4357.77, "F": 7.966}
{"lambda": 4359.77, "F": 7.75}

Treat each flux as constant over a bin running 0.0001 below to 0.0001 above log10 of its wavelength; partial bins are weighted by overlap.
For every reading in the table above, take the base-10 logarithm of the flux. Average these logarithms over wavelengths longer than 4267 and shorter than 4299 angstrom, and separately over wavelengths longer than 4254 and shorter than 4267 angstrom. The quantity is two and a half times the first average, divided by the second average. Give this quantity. 2.32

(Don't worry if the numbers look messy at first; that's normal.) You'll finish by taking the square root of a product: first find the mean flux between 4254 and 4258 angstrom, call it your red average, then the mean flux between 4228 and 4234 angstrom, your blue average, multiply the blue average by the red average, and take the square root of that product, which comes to 5.8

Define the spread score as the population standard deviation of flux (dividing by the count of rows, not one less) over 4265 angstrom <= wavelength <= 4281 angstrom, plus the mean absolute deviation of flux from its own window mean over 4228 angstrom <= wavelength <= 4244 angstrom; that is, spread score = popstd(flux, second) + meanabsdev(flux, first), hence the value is 0.94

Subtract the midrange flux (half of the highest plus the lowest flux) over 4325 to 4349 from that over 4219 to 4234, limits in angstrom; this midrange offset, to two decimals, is -1.34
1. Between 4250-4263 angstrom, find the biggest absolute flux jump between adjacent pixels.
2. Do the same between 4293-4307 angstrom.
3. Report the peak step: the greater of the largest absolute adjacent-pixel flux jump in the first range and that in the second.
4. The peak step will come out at 0.92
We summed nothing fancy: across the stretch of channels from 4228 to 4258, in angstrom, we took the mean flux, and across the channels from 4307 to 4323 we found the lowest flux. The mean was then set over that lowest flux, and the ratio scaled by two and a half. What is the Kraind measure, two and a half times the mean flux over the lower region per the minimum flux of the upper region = 3.32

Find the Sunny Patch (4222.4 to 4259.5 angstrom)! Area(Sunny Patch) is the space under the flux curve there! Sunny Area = 223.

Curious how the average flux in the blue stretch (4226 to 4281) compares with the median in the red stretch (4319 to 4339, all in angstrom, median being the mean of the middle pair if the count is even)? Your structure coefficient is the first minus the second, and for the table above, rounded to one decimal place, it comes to -0.8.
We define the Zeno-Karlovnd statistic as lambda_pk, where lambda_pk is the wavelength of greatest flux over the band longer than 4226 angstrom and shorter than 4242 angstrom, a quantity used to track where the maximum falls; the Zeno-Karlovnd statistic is 4239.00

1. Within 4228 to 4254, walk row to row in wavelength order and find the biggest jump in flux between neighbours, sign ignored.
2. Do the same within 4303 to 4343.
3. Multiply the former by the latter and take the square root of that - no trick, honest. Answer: 0.99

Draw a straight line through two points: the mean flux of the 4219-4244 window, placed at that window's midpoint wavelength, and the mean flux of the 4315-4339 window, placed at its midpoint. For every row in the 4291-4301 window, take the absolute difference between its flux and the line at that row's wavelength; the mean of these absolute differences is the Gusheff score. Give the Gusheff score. 1.5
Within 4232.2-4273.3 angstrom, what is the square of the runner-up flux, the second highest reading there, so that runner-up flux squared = 47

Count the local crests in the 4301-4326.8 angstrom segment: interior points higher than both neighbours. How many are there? 2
